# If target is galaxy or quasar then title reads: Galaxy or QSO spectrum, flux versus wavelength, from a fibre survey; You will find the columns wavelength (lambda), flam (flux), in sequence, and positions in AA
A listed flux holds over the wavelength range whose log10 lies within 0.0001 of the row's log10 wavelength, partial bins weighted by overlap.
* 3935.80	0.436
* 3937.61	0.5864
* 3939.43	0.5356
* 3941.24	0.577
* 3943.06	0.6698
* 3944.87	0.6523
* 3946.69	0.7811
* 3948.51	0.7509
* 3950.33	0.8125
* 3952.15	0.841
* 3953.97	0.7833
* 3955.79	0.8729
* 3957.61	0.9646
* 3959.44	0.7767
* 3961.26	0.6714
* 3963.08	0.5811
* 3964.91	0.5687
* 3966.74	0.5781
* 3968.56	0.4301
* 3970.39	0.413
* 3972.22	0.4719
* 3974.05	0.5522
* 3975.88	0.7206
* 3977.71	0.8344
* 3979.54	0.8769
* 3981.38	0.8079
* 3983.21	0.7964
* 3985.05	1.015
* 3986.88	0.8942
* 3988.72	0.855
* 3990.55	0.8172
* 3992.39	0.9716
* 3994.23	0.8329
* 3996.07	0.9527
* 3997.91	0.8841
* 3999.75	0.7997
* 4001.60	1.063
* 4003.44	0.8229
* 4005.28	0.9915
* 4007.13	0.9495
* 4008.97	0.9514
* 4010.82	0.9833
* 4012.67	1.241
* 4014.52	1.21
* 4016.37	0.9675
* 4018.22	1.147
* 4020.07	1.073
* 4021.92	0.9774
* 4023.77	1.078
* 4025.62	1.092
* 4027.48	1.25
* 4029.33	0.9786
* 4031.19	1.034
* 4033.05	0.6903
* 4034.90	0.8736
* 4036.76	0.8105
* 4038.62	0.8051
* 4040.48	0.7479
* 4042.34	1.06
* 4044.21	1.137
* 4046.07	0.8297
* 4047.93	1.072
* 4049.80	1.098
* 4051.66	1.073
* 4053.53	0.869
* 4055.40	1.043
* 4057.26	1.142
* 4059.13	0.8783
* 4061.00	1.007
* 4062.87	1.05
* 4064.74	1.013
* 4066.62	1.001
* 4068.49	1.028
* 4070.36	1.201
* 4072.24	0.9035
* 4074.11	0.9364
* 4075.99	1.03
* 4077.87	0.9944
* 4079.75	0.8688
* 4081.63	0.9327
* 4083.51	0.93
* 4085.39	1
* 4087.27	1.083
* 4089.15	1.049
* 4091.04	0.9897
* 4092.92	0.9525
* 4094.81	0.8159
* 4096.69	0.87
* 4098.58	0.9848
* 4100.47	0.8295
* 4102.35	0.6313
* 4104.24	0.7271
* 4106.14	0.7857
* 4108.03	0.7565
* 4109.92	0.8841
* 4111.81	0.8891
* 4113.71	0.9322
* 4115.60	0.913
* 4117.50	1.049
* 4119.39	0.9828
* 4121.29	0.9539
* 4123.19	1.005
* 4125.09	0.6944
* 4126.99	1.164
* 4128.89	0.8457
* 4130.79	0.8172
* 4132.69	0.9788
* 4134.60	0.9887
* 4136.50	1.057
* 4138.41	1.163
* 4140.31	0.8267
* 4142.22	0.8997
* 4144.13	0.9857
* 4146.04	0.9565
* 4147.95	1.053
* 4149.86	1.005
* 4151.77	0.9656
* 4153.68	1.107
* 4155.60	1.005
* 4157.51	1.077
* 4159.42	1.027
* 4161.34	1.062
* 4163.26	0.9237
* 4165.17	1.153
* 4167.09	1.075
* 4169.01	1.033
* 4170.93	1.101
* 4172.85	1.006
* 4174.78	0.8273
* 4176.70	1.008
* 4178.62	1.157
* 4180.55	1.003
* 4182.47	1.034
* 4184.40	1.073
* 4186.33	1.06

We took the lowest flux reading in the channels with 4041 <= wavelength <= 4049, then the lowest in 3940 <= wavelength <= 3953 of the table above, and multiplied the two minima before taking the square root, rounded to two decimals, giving 0.69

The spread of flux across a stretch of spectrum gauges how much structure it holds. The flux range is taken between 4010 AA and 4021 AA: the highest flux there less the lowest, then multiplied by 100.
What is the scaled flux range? 27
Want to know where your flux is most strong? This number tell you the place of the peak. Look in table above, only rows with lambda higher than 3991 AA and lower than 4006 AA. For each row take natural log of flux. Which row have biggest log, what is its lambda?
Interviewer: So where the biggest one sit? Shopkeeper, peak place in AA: 4001.60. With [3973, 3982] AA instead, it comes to 3979.54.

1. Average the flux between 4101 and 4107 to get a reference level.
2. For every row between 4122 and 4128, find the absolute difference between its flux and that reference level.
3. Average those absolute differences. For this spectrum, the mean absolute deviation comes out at 0.25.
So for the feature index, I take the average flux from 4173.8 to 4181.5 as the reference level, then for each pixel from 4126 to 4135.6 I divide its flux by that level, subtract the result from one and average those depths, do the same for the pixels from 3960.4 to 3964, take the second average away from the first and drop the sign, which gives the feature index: 0.33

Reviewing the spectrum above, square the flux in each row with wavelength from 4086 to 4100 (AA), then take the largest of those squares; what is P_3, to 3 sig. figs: 1.17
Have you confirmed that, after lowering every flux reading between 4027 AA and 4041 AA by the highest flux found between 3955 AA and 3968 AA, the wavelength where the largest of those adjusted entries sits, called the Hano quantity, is 4027.48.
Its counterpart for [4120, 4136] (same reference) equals 4126.99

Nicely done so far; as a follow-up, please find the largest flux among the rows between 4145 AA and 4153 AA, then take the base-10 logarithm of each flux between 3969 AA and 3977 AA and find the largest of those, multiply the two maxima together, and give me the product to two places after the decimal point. -0.15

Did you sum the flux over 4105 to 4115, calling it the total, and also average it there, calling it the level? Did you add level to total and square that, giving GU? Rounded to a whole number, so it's 26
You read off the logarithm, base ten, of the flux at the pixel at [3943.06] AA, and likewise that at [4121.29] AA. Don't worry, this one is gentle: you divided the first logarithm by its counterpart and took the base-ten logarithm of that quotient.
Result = 0.9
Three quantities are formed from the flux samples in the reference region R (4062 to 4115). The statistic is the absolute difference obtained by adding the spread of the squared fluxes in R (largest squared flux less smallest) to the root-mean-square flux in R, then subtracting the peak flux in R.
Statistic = 0.78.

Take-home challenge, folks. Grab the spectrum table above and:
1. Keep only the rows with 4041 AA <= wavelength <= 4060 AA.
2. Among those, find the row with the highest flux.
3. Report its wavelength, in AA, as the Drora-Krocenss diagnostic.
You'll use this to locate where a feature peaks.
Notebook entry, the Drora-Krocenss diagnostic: 4057.26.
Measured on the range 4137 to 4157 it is 4138.41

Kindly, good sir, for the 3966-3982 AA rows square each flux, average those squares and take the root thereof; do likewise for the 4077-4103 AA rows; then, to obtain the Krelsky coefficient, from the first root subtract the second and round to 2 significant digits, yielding -0.28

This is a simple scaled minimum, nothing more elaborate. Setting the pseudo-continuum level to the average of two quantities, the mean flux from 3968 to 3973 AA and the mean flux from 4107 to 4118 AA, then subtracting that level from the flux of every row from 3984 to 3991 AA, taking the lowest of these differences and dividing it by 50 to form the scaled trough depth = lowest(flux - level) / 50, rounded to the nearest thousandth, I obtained 0.003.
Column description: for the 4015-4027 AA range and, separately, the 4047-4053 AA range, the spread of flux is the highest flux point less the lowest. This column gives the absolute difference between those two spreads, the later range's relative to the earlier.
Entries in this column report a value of 0.15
